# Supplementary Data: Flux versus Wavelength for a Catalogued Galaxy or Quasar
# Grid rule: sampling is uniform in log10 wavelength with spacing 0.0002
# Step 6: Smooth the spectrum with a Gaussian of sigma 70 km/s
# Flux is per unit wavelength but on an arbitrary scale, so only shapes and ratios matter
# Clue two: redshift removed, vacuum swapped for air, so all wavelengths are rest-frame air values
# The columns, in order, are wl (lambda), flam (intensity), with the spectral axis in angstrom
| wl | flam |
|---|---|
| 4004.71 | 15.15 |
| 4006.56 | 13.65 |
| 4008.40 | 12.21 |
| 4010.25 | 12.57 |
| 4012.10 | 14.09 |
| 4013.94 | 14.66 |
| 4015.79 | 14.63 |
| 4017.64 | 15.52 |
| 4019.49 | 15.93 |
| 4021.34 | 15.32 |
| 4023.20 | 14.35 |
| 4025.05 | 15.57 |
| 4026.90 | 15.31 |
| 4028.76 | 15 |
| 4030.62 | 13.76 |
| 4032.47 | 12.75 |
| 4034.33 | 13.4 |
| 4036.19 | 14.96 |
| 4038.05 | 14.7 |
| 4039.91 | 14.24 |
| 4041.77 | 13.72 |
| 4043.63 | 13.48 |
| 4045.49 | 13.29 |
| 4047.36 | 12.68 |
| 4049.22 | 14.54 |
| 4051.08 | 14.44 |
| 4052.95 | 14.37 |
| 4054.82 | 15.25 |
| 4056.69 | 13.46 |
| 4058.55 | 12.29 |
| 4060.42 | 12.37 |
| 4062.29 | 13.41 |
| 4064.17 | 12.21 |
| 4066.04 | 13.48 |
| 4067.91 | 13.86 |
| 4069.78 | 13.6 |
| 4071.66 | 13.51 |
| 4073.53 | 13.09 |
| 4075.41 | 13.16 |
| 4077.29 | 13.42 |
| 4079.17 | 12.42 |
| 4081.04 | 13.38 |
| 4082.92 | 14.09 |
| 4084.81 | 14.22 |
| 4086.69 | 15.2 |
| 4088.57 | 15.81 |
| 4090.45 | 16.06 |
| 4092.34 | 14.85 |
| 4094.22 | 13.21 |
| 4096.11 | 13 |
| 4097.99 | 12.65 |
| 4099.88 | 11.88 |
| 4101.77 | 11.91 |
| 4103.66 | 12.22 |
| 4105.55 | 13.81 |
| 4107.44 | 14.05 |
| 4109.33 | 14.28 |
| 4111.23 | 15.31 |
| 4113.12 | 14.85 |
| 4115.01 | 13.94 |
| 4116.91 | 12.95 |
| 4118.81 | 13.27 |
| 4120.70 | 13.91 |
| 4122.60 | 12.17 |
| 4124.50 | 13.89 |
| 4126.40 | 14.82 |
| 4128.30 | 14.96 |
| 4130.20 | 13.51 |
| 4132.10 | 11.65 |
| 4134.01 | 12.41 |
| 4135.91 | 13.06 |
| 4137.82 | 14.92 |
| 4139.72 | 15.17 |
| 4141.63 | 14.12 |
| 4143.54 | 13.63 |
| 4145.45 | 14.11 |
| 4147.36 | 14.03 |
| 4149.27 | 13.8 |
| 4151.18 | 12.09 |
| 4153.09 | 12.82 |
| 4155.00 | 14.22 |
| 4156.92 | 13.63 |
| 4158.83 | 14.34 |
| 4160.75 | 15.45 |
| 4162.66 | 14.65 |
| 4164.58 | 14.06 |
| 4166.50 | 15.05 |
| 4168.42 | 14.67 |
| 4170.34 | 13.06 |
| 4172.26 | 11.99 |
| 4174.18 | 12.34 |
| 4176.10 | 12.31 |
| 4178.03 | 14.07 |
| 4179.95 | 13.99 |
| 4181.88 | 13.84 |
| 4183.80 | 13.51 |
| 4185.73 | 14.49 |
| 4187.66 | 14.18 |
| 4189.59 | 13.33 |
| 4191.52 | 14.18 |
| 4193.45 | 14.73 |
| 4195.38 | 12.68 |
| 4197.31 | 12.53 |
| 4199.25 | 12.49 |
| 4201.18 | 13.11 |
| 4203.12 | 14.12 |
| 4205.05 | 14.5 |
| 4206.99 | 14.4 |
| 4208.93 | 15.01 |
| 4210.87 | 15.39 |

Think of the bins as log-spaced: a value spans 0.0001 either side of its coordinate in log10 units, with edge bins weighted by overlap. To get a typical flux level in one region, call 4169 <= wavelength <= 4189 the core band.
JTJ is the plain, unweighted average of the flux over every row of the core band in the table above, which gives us 13.4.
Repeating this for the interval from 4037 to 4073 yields 13.6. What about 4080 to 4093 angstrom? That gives 14.8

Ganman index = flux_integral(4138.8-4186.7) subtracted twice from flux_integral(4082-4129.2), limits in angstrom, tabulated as -668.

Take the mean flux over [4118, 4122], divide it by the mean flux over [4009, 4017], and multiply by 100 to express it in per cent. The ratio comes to 97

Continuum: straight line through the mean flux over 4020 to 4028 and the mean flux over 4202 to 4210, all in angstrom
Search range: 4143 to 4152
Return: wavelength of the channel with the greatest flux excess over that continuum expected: 4145.45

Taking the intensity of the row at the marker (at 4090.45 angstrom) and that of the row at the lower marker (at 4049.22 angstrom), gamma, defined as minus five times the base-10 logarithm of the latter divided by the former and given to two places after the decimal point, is 0.22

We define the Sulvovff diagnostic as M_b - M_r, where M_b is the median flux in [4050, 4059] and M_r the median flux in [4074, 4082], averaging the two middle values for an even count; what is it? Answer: 1.1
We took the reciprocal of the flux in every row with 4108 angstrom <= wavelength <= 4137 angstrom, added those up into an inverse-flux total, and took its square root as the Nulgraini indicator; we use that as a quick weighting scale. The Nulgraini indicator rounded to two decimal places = 1.05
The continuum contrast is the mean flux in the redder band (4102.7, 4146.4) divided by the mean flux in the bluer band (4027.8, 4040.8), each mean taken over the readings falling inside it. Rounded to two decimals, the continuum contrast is 0.98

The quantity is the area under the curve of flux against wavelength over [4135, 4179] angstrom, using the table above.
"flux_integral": 608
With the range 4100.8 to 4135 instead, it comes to 463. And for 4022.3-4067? 620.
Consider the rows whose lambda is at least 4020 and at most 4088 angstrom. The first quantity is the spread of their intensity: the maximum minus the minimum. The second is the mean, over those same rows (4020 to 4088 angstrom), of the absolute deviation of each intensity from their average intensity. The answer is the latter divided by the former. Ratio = 0.23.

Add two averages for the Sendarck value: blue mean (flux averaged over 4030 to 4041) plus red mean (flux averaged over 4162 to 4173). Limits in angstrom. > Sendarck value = 27.9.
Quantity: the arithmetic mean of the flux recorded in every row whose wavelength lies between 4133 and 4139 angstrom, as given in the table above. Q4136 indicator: 13.5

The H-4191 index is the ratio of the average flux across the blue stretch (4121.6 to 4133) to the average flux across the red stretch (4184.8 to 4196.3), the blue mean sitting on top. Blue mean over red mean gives 0.97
